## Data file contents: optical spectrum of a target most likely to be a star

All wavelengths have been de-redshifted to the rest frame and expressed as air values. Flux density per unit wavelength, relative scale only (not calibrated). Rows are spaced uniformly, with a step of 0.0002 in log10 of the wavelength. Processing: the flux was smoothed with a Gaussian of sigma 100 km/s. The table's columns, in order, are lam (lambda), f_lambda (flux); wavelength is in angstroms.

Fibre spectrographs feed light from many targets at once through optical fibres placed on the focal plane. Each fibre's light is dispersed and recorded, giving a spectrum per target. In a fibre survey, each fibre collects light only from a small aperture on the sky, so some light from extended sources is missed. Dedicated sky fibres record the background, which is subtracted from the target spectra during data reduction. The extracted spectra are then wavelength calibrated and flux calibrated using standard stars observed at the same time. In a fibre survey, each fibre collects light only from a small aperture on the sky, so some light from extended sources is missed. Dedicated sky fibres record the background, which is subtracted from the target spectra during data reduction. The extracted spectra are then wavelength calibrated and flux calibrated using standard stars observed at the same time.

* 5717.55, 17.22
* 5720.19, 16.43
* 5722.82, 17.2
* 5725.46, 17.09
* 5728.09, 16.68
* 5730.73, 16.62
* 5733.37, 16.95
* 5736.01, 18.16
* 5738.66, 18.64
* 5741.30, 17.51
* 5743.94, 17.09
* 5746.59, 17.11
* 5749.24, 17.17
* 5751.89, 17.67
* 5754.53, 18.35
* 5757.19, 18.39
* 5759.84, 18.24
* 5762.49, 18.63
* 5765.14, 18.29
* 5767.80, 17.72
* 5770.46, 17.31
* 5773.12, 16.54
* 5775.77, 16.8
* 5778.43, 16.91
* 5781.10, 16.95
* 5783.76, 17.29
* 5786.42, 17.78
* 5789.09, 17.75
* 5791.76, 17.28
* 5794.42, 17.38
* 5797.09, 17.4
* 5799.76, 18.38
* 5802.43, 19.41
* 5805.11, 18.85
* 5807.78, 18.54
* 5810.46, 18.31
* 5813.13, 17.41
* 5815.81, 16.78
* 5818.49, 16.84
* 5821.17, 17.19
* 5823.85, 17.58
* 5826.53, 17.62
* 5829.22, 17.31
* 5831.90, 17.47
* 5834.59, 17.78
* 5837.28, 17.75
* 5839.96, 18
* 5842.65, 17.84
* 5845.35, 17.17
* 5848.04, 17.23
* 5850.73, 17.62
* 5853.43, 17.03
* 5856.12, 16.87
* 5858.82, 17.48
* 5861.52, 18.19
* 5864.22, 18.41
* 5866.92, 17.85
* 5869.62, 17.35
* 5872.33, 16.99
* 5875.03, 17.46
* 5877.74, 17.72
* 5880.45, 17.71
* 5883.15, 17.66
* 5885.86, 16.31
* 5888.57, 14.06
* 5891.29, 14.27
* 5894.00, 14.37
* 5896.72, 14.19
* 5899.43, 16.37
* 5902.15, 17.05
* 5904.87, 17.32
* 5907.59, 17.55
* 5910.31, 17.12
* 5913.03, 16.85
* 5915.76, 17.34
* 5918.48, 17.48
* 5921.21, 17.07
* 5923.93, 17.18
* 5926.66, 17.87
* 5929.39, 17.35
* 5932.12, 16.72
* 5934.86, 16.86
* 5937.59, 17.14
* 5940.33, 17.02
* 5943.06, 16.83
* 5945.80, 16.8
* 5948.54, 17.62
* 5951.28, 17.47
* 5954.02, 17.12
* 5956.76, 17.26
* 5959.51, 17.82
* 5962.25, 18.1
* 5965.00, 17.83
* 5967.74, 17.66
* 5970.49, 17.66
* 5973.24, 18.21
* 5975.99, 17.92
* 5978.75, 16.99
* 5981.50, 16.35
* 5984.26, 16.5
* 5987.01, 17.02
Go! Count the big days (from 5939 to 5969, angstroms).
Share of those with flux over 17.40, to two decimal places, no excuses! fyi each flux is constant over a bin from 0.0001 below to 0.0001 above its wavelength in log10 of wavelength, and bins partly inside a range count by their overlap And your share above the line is 0.55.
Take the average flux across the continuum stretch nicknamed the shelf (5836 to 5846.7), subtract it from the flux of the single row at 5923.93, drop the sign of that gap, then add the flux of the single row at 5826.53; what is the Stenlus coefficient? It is 18.1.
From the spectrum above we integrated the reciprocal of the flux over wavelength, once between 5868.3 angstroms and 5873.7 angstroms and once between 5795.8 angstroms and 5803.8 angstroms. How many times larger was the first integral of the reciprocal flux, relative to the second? 0.72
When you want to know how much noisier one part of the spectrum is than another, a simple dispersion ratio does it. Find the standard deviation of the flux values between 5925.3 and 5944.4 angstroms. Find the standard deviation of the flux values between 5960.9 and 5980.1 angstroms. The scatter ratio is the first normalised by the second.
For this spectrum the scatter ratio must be 1.0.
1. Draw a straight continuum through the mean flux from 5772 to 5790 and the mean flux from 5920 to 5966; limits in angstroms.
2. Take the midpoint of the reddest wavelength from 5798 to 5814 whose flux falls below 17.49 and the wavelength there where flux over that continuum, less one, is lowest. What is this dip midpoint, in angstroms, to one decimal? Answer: 5813.1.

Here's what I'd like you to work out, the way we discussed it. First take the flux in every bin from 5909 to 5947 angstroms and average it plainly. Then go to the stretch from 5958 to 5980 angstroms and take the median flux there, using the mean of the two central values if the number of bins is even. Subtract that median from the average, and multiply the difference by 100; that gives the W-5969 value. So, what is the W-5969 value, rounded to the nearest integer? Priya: -71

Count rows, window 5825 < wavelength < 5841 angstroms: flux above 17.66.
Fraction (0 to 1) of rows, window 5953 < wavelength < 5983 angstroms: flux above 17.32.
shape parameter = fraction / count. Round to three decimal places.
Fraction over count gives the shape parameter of 0.212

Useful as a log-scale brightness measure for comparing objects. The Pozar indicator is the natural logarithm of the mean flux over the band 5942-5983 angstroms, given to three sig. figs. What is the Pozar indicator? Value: 2.86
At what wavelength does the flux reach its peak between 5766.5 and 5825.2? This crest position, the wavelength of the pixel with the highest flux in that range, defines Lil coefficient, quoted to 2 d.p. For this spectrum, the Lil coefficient 5802.43 angstroms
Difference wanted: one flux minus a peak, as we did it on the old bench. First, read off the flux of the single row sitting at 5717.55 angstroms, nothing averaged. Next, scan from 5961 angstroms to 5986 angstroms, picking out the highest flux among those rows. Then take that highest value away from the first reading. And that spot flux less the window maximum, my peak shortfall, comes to -0.99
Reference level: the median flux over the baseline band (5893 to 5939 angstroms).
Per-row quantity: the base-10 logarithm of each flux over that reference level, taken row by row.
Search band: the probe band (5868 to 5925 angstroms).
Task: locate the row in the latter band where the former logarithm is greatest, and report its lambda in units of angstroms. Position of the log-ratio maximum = 5877.74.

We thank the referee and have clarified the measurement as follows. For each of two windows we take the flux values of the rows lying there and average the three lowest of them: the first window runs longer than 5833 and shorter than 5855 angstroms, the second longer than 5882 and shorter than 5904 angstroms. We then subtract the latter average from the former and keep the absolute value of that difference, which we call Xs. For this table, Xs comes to 2.97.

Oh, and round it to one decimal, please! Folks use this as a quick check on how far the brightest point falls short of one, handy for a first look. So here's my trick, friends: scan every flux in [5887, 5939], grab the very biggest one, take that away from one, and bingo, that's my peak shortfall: -16.9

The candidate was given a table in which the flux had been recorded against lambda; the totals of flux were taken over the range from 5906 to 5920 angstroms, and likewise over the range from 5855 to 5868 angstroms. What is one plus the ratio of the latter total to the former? 2.03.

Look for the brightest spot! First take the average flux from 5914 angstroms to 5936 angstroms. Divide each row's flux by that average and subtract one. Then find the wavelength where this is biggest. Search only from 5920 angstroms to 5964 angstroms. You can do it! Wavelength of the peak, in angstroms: 5962.25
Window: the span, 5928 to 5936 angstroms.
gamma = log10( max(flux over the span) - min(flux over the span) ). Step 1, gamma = -0.2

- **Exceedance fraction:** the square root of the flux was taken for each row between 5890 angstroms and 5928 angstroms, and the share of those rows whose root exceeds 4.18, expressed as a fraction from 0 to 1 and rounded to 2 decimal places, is 0.21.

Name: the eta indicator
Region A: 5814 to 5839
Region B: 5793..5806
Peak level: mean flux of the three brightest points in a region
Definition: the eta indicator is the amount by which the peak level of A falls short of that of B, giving 1.2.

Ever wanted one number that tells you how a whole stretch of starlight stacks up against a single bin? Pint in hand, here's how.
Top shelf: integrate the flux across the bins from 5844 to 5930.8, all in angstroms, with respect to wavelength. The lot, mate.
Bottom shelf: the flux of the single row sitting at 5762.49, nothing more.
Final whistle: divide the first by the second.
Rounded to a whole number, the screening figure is 79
